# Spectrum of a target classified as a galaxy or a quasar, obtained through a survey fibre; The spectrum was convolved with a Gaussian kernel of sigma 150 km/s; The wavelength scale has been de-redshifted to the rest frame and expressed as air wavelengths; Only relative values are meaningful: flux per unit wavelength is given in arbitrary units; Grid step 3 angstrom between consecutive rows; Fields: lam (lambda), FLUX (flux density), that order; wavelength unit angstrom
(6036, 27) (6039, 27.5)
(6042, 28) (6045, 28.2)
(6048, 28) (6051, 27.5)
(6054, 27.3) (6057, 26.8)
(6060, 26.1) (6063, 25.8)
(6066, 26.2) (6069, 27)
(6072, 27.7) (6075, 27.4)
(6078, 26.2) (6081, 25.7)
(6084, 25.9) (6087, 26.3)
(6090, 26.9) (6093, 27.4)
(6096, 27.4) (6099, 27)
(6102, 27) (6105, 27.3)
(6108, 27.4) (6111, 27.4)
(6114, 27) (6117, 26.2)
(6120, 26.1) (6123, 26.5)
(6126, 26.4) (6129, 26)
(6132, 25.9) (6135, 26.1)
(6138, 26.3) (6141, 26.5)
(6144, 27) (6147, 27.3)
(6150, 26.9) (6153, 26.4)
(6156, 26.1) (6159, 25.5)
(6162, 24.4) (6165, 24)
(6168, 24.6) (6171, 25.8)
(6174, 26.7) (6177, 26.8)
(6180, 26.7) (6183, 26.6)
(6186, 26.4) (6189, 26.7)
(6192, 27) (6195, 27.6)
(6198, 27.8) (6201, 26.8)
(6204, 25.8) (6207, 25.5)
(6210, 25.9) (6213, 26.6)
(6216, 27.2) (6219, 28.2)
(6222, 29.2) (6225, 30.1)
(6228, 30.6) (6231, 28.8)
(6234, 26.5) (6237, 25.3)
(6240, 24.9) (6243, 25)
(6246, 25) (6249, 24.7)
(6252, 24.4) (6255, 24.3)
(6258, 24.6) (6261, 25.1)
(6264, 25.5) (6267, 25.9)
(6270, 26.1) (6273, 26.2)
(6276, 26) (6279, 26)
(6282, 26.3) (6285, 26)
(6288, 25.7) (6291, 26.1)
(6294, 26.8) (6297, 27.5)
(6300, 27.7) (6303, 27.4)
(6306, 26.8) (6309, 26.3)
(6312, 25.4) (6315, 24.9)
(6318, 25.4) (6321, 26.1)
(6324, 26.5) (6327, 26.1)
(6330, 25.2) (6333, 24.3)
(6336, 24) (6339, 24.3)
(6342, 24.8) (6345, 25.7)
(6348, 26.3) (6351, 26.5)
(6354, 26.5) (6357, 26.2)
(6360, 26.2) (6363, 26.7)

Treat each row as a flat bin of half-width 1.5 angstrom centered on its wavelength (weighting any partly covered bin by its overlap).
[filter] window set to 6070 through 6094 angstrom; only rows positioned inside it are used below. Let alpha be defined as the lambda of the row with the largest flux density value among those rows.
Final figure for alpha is 6072 angstrom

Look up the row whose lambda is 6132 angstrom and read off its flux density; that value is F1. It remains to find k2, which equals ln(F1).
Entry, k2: 3.25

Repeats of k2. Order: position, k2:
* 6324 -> 3.28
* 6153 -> 3.27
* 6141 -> 3.28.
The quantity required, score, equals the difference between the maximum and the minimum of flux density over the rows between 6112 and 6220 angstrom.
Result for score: 4.2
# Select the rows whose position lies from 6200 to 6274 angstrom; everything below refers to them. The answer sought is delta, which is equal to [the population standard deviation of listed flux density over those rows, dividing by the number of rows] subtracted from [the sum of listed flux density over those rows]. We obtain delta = 656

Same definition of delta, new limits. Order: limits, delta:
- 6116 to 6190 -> 653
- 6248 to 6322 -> 646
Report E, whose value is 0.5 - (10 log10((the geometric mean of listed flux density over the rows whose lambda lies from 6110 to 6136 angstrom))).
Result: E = -13.7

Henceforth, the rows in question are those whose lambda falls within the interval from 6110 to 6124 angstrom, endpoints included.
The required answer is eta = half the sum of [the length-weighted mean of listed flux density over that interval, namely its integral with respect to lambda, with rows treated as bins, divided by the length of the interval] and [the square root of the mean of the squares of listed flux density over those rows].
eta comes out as 26.6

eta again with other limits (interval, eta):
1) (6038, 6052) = 27.9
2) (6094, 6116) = 27.2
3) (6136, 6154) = 26.7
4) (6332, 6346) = 24.6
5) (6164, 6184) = 25.9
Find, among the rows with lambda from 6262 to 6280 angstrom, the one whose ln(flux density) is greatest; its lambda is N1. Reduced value 6273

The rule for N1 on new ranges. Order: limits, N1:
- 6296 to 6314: 6300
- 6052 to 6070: 6054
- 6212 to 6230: 6228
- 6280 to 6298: 6297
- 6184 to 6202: 6198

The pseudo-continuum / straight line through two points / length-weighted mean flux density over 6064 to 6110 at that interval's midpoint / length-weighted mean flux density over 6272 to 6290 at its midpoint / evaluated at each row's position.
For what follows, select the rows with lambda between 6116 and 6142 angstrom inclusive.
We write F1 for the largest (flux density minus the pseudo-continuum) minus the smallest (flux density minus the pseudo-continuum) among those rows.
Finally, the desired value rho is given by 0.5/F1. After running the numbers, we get 0.78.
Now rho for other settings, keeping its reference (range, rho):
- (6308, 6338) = 0.20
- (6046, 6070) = 0.23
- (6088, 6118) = 0.43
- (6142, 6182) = 0.16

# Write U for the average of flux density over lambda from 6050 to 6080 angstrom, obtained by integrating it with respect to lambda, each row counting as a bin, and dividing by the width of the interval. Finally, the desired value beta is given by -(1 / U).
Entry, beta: -0.0374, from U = 26.8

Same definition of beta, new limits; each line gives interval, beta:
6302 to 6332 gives -0.0385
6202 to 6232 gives -0.0360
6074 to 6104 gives -0.0374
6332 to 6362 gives -0.0392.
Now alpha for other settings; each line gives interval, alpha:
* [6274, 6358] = 6300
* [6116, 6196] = 6195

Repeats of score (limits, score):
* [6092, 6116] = 0.4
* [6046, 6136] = 2.3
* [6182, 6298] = 6.3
